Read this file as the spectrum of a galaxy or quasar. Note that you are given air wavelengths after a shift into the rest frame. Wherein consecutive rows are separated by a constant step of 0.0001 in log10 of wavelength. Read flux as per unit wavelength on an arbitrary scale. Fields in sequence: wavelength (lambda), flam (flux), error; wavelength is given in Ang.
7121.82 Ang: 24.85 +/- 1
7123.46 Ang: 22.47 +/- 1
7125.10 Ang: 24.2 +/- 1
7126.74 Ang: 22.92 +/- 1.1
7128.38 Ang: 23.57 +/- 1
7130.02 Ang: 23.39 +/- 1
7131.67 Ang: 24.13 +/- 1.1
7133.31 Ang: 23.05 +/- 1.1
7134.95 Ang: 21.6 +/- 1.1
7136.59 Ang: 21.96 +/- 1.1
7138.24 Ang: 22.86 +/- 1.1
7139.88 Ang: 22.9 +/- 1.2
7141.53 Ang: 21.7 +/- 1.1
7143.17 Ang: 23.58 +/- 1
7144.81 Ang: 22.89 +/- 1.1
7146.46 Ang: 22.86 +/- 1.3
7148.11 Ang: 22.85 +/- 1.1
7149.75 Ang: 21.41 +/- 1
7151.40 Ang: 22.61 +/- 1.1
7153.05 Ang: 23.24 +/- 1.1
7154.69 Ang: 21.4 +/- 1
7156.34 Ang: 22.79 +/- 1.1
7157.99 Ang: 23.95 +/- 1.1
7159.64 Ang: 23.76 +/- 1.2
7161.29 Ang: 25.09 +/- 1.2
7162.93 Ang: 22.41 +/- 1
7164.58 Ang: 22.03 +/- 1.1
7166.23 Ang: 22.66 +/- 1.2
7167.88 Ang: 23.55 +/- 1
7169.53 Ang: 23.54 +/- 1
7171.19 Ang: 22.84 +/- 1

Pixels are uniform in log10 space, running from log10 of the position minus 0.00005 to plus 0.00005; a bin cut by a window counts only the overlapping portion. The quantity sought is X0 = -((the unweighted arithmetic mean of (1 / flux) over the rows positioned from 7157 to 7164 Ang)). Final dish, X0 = -0.0421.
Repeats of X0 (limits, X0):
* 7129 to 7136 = -0.0435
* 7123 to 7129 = -0.0430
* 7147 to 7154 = -0.0444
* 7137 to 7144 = -0.0440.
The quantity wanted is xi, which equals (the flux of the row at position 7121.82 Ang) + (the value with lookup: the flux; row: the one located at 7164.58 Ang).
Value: 46.9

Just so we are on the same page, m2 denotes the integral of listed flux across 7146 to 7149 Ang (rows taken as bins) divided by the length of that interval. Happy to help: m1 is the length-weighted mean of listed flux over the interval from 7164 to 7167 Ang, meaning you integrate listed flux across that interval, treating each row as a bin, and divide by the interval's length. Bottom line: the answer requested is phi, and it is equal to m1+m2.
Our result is 45.2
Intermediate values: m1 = 22.4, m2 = 22.8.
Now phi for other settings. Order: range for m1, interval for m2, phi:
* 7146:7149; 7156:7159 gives 46.3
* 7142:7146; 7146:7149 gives 45.9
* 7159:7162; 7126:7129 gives 47.7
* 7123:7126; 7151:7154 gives 46.4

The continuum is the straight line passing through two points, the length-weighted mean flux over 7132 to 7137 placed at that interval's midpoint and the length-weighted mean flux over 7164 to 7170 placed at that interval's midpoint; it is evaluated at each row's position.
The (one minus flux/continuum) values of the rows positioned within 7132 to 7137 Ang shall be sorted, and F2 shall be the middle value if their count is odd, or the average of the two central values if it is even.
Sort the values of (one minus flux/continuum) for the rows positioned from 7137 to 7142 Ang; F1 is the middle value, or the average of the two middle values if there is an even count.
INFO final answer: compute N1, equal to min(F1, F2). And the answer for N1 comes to -0.016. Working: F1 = -0.016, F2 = 0.023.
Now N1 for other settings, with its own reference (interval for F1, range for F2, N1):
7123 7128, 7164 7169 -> -0.026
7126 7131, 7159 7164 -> -0.045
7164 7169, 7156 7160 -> -0.040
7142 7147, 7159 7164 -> -0.040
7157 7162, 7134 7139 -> -0.050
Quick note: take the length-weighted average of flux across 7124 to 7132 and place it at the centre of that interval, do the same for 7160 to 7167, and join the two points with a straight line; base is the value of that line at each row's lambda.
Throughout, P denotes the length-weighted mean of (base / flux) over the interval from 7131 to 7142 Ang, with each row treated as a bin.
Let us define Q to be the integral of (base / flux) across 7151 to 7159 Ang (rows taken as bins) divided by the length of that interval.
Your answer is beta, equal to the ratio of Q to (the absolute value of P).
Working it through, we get 0.98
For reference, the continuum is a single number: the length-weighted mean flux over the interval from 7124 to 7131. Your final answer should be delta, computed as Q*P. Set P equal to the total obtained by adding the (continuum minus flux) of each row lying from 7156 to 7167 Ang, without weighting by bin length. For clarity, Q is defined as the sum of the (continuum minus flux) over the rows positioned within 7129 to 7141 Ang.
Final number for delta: 7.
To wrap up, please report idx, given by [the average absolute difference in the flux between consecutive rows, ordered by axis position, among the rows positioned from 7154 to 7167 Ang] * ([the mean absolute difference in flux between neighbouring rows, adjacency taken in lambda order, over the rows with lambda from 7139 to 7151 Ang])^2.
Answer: 0.8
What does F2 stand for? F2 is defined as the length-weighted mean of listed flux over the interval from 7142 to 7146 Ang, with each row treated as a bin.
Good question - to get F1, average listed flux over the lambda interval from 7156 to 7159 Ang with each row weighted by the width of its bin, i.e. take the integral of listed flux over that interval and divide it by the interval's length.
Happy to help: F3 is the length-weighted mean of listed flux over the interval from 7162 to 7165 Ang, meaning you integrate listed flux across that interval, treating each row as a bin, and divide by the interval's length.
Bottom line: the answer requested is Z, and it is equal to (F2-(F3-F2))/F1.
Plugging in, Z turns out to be 1.01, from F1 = 23.46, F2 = 23.1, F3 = 22.42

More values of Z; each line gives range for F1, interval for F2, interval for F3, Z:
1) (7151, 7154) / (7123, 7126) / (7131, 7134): 1.01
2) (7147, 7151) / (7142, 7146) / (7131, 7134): 1.02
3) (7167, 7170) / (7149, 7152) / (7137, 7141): 0.90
